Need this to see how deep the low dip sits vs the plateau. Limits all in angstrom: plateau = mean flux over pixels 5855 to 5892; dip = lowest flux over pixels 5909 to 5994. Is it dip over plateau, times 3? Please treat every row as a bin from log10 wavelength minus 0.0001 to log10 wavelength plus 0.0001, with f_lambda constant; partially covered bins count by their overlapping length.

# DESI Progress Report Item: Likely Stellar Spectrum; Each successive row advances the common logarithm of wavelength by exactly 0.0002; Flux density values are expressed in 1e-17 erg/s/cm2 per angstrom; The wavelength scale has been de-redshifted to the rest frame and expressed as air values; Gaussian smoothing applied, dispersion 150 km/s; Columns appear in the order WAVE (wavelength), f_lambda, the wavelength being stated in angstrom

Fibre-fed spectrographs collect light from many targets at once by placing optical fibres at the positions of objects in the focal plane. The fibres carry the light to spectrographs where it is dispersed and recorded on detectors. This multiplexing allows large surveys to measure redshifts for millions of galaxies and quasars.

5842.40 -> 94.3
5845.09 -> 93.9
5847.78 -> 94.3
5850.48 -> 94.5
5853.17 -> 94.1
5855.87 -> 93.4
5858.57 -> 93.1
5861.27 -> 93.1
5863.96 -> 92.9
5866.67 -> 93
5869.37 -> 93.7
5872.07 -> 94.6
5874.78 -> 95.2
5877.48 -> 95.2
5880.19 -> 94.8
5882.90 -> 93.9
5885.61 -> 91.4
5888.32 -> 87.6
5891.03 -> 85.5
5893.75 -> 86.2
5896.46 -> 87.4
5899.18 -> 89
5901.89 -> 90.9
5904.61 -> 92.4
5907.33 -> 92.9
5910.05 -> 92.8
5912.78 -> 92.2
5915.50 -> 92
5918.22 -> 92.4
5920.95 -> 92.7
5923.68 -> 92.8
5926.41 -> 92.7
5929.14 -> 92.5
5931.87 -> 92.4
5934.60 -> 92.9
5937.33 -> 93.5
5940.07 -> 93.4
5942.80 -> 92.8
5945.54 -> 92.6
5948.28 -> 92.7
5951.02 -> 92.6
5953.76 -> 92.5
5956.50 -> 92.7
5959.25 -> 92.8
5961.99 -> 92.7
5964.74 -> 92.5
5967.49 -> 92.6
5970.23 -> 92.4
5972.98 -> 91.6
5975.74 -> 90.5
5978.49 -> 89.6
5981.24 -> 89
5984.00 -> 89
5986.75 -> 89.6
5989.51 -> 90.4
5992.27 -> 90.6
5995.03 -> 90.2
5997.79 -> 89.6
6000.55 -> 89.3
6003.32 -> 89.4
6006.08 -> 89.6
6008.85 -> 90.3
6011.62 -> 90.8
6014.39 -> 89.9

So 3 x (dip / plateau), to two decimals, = 2.88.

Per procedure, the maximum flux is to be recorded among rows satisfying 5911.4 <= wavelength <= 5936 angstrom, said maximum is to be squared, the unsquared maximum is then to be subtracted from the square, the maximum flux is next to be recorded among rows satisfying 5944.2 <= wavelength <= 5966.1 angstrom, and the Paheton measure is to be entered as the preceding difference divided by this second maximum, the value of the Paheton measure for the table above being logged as 92.0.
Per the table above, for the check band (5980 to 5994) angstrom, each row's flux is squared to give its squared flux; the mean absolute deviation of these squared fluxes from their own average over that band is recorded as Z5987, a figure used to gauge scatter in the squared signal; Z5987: 112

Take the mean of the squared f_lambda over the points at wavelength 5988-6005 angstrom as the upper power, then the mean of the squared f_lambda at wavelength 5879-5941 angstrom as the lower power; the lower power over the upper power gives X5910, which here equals 1.04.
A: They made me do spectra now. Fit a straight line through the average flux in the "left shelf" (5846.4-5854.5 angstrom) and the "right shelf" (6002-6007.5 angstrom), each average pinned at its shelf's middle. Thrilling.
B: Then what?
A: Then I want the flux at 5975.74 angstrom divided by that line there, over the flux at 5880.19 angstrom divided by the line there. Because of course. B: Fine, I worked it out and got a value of 0.99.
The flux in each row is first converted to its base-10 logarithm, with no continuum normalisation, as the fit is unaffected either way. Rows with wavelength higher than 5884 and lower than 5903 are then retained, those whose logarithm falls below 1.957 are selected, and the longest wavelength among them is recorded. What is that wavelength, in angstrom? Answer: 5899.18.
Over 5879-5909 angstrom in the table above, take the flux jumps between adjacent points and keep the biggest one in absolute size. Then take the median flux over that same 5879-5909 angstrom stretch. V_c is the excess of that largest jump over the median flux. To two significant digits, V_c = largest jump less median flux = -87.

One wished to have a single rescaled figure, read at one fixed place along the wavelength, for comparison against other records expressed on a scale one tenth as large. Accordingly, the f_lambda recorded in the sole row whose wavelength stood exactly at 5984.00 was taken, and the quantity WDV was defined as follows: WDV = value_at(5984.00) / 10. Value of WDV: 8.90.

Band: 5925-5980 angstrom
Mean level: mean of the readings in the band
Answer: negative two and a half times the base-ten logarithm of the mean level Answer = -4.91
